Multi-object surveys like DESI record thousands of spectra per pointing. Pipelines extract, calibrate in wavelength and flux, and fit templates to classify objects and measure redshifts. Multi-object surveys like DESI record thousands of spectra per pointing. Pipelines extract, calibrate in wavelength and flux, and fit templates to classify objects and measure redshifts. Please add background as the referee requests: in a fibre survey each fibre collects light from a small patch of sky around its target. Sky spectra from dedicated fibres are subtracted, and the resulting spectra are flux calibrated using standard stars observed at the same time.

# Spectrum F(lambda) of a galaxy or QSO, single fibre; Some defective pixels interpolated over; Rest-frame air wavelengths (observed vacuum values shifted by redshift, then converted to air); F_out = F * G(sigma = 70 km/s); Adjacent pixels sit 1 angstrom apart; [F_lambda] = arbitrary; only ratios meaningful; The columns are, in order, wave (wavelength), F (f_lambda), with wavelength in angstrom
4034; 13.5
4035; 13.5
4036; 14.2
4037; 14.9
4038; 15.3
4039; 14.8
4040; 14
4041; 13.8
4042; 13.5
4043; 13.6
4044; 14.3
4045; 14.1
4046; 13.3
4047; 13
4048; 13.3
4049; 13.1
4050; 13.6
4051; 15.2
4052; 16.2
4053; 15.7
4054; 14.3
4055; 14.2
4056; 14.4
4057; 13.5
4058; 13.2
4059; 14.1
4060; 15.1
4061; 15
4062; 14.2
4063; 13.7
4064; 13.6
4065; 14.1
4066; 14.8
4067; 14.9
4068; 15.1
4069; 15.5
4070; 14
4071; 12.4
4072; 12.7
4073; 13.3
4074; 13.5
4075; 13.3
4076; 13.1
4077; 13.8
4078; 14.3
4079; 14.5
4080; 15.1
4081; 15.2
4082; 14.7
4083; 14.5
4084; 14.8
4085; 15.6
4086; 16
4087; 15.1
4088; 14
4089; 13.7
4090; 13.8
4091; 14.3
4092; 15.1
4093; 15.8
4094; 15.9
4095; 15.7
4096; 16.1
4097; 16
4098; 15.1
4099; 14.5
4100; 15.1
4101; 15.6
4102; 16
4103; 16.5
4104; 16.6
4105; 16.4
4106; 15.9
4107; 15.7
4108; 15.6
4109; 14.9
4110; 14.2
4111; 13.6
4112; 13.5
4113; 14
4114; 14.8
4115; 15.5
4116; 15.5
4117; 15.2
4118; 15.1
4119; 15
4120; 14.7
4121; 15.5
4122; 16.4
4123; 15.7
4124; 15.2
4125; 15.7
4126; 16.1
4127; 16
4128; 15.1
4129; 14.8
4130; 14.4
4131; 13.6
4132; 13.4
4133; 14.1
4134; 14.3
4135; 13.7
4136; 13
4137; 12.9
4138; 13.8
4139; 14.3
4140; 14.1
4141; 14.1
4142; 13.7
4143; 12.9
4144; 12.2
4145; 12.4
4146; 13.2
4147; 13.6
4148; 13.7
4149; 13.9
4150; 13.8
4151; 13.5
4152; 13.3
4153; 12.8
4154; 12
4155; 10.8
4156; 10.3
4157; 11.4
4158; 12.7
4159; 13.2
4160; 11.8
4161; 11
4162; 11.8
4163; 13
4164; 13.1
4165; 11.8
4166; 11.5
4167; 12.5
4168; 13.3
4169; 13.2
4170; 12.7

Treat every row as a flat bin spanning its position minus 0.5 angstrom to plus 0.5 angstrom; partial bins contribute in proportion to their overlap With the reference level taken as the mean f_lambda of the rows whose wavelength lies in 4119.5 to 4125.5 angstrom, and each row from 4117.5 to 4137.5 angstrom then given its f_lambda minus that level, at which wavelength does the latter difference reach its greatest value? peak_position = 4122 angstrom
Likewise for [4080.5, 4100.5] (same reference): 4096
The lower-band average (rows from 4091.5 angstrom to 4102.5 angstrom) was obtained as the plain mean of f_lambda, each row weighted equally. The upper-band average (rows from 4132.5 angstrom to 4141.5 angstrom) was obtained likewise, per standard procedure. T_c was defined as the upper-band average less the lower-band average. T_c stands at -1.7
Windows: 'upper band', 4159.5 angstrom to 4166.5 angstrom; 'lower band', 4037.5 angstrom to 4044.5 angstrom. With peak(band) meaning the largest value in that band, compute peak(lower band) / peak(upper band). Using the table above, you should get 1.17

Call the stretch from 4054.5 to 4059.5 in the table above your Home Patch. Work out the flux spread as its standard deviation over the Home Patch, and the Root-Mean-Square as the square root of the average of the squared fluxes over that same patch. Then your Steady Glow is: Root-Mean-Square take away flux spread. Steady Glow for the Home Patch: 13.4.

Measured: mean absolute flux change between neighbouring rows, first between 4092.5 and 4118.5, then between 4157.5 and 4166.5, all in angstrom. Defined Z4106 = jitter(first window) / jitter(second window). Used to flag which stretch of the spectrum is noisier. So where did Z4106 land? 0.5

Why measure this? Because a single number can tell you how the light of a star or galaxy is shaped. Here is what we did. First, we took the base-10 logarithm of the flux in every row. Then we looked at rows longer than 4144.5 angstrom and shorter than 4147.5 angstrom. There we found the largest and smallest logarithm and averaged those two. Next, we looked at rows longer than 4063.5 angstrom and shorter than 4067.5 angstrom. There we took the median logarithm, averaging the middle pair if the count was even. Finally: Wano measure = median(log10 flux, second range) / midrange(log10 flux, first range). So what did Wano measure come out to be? 1.04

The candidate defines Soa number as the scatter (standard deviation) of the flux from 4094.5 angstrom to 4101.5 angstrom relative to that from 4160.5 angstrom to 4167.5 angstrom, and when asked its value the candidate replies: 0.73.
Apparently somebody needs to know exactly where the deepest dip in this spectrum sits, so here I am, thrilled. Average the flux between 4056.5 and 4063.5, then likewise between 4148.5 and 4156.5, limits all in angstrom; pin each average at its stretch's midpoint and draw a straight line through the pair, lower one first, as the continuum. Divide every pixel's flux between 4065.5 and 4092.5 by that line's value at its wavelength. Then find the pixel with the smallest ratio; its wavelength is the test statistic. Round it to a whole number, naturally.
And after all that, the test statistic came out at 4071 angstrom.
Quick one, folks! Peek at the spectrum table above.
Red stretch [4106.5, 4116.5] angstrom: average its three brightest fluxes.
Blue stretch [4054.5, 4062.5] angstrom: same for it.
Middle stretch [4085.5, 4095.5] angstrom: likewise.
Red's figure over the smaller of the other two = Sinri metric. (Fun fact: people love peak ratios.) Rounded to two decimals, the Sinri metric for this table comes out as 1.05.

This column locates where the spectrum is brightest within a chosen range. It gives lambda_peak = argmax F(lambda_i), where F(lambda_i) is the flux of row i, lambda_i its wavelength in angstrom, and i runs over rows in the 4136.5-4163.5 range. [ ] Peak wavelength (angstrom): 4139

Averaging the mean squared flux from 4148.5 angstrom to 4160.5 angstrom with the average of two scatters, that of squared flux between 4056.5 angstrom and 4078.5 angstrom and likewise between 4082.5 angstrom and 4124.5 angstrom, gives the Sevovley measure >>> 90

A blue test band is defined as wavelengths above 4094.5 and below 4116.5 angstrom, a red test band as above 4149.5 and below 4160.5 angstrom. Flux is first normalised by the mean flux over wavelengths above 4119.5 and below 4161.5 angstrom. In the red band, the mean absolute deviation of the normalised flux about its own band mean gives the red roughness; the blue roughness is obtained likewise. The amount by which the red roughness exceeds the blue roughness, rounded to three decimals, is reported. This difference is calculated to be 0.017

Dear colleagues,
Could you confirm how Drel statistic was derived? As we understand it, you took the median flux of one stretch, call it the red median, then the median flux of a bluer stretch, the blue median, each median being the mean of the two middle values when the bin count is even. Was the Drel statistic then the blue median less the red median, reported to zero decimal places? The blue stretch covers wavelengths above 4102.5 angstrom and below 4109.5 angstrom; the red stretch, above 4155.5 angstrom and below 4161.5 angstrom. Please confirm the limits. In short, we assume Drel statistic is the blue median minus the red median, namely 4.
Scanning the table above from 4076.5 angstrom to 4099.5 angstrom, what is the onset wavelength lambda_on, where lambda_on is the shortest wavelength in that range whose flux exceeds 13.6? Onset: 4077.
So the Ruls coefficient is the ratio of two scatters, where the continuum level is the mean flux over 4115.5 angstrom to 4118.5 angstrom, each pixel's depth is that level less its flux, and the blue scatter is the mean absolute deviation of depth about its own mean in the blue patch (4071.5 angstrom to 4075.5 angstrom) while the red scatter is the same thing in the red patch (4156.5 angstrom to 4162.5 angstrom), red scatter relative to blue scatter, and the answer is 2.58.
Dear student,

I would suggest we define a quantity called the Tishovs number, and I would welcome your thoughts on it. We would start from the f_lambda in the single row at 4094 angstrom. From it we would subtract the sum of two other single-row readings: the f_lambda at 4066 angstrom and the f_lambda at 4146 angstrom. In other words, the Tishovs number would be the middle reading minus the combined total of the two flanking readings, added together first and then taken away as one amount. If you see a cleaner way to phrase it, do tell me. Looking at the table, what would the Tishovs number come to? -12.1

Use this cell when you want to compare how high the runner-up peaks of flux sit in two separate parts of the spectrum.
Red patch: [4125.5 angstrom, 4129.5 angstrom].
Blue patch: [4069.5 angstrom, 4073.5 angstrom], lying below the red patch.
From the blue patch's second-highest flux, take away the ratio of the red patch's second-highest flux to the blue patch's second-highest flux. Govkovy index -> 12.1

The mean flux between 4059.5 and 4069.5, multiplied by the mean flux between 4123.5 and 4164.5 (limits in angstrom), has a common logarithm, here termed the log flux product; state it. 2.29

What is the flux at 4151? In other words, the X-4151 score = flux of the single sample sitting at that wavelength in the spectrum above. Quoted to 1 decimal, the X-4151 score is 13.5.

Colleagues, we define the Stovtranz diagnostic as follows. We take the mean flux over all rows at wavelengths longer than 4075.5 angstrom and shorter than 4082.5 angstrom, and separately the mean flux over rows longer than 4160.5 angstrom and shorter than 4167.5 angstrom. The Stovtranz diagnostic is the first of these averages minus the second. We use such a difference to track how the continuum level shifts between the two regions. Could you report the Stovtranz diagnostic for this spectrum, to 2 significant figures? 2.3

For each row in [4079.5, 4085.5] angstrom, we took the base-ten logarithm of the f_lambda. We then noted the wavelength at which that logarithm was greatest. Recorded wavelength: 4085 angstrom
